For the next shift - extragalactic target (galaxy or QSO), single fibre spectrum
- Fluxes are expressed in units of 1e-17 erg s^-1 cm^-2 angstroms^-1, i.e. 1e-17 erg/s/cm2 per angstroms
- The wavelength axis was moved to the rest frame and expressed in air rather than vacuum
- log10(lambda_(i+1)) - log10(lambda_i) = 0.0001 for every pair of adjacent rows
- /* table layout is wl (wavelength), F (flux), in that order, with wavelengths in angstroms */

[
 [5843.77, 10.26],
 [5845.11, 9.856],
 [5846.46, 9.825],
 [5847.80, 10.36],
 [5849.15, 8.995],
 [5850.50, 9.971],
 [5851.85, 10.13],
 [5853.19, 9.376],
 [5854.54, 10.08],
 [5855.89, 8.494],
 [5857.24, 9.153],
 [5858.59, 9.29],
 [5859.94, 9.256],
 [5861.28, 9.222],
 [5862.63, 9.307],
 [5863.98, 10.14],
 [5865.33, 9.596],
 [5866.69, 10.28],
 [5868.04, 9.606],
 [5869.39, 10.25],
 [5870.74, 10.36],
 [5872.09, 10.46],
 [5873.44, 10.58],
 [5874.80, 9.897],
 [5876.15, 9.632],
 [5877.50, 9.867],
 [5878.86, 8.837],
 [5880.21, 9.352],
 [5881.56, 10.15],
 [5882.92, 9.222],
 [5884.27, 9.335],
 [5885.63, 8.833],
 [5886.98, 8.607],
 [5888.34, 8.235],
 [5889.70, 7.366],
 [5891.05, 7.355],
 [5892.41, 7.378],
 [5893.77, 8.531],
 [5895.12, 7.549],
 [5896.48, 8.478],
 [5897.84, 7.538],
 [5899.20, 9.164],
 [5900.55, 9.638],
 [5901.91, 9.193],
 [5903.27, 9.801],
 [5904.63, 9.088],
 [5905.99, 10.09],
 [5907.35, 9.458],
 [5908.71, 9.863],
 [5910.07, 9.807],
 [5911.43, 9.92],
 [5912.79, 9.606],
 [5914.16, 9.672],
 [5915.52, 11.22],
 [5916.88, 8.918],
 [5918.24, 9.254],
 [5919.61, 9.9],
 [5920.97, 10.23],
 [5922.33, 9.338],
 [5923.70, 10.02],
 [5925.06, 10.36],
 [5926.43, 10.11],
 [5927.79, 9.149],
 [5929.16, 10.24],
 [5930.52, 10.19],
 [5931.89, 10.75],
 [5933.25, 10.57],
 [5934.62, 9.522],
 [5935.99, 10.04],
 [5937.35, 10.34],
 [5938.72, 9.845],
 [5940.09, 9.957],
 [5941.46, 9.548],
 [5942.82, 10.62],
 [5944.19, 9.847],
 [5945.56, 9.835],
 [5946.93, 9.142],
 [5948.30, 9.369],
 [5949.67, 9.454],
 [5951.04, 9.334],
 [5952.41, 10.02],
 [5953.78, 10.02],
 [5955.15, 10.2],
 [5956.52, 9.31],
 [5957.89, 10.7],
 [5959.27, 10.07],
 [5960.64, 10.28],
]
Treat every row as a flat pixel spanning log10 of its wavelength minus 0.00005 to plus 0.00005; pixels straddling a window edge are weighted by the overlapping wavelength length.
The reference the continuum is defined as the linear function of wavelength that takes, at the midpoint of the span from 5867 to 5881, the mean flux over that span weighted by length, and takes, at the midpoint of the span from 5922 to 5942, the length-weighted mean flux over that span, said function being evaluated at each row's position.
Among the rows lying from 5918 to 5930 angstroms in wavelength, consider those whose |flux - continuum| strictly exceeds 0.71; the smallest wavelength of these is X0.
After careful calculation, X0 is 5918.24 angstroms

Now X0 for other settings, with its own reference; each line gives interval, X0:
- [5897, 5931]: 5897.84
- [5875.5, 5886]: 5878.86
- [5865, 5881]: 5878.86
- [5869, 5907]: 5878.86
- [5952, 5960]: 5956.52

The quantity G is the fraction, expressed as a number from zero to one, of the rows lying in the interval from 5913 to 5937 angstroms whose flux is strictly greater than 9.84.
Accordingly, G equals 0.6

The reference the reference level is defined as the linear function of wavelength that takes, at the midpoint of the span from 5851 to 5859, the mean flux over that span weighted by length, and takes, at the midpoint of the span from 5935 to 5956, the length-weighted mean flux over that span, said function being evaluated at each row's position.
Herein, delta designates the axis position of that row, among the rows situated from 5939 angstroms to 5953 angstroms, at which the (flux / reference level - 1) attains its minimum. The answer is 5946.93 angstroms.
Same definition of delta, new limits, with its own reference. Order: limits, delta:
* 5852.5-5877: 5855.89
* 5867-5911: 5891.05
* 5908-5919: 5916.88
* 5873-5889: 5888.34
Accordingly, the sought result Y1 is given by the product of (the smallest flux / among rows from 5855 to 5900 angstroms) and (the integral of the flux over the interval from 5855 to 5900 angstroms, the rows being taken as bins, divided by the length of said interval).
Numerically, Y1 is 67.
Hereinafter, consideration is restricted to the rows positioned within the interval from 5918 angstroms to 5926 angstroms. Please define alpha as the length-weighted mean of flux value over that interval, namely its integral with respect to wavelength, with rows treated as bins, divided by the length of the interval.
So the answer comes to 9.88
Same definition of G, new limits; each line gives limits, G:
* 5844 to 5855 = 0.6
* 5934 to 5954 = 0.5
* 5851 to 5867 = 0.3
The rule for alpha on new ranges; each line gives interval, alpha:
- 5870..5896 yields 9.03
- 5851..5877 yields 9.75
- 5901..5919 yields 9.68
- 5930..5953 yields 9.90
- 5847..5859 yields 9.55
